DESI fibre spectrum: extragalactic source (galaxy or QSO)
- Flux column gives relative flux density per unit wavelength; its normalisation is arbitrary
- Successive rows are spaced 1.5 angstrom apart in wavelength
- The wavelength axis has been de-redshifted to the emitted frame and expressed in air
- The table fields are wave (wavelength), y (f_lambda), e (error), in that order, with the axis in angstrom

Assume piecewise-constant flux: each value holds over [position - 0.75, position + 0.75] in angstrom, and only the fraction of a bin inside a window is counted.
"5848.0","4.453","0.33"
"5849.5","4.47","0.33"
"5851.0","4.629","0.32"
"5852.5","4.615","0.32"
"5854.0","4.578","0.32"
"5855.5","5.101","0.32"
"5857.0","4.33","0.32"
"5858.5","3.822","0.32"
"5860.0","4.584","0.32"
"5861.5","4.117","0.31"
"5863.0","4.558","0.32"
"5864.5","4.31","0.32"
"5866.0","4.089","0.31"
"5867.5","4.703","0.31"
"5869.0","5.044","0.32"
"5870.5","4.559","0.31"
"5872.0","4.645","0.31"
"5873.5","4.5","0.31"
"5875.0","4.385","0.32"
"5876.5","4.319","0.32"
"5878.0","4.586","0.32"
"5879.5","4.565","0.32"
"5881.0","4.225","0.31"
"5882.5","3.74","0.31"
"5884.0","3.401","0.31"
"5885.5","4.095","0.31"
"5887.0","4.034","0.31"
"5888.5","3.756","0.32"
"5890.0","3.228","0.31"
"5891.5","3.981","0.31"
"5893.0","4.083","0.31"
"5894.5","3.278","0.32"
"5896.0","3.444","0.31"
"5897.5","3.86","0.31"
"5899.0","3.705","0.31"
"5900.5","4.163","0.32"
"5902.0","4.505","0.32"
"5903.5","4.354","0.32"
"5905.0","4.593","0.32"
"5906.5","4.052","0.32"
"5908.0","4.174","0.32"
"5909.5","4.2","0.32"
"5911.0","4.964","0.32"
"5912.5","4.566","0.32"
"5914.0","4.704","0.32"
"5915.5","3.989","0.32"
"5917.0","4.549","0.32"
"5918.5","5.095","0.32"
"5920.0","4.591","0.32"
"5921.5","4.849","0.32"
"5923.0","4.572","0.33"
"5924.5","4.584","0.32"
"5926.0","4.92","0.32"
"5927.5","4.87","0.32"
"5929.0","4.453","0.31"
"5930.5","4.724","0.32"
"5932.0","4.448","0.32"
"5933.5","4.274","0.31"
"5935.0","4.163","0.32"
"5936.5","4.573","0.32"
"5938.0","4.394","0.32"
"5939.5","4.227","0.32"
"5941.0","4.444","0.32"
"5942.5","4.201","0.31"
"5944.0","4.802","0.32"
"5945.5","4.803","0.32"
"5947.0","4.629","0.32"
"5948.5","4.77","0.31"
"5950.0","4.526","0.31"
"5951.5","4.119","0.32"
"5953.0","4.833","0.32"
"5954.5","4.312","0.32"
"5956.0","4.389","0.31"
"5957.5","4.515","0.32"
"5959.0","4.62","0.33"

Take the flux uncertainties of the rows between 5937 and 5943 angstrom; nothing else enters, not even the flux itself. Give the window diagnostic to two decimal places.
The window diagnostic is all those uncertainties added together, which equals 1.27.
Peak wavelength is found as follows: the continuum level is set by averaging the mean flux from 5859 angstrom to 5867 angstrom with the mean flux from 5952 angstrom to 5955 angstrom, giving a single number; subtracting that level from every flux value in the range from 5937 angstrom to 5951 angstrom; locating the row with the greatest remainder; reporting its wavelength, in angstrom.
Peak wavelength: 5945.5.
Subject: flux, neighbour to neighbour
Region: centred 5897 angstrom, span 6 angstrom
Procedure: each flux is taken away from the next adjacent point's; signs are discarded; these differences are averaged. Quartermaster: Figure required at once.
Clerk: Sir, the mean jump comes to 0.25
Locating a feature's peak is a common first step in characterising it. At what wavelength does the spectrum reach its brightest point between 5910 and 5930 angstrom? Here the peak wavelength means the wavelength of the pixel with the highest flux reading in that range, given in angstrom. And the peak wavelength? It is 5918.5 angstrom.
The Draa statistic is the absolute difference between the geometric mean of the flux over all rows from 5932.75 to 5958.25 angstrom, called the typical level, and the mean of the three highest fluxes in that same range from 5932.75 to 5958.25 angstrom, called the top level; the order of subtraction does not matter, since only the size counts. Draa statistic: 0.35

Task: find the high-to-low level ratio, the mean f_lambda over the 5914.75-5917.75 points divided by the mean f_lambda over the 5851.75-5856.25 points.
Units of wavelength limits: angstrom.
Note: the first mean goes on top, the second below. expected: 0.90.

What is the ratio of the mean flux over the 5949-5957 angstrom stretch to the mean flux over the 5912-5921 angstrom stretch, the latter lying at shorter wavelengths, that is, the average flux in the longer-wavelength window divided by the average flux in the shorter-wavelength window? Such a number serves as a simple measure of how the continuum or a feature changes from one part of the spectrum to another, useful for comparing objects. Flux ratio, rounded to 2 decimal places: 0.97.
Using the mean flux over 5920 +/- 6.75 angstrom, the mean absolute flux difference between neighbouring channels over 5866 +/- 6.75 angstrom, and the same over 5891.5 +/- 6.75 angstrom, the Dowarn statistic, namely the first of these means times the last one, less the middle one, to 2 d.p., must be 1.44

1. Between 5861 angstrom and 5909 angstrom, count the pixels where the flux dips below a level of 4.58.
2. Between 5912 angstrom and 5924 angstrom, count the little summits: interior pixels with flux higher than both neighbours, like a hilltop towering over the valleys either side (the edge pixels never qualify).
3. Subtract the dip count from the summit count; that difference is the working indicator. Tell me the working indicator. -24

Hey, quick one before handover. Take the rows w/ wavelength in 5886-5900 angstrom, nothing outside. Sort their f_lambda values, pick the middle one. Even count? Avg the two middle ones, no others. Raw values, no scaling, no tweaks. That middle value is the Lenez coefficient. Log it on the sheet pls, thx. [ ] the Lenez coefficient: 3.76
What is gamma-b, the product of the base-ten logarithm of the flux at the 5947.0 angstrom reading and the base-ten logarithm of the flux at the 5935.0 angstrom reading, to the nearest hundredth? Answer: 0.41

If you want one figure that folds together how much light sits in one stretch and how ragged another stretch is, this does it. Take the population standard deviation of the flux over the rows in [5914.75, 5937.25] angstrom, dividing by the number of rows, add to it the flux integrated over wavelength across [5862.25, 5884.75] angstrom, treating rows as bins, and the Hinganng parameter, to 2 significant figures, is 99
